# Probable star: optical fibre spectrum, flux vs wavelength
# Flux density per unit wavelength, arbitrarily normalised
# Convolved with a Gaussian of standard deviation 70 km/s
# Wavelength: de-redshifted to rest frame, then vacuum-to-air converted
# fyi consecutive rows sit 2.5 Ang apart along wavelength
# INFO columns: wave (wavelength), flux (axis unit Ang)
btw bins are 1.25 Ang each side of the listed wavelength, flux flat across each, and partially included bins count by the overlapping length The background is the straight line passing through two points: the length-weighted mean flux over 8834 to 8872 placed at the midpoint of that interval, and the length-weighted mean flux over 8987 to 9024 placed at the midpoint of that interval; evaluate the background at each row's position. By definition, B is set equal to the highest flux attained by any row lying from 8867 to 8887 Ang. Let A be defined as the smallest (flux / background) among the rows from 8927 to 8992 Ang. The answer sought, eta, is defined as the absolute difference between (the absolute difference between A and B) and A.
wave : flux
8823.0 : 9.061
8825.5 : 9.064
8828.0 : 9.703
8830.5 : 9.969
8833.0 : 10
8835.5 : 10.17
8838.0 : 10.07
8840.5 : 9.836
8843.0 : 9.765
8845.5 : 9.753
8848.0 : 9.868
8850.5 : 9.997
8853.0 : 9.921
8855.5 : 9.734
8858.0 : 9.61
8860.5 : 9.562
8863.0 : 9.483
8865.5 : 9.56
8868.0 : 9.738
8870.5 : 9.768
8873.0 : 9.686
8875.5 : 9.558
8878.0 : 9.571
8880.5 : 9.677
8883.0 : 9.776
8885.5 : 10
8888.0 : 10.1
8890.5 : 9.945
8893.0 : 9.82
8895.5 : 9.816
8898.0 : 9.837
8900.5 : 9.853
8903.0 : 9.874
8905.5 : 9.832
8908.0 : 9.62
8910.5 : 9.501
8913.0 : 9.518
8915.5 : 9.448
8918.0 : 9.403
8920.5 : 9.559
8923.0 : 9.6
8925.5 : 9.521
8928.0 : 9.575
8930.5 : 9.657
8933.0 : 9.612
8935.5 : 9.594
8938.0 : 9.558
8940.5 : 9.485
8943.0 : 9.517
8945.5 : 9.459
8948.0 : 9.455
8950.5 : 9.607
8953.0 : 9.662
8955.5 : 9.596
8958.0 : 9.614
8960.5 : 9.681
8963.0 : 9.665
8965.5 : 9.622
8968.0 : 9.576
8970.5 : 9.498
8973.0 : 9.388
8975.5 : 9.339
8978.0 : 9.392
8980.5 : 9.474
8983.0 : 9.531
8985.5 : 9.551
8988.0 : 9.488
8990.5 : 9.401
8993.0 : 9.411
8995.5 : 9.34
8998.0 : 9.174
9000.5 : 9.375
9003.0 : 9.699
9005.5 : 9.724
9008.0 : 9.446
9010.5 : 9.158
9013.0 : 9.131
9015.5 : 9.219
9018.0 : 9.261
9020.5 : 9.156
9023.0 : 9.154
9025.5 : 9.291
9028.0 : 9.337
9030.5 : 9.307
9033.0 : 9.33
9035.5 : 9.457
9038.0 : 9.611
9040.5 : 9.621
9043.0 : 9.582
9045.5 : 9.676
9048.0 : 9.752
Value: 8.02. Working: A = 0.9903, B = 10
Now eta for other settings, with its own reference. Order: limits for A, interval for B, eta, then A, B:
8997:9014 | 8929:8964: 7.72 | 0.9796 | 9.681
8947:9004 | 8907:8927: 7.66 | 0.9796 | 9.62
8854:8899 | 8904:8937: 7.89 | 0.9716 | 9.832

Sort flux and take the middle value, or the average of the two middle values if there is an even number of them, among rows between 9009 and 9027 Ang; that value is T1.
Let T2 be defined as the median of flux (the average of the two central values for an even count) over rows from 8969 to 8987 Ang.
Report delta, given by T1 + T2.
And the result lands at 18.6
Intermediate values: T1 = 9.16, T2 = 9.47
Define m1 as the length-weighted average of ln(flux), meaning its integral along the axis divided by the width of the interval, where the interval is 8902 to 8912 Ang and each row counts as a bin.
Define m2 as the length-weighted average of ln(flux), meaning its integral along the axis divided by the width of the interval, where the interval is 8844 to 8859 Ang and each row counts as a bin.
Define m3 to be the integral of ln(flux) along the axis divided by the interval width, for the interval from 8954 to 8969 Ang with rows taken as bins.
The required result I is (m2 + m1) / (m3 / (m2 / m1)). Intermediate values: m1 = 2.272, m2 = 2.28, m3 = 2.26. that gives 2.02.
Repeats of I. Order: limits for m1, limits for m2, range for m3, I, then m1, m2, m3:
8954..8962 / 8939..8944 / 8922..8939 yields 1.99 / 2.265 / 2.25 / 2.26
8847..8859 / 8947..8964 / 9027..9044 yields 2.00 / 2.285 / 2.26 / 2.25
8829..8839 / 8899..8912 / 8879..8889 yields 1.97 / 2.307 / 2.28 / 2.29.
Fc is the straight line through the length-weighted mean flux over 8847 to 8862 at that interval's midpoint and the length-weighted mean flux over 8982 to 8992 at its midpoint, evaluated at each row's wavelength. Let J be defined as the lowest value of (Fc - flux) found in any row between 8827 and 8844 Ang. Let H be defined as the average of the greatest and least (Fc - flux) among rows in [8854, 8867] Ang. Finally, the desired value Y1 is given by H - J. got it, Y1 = 0.51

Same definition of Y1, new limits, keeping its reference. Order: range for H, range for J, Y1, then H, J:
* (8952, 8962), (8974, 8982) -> -0.12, -0.09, 0.03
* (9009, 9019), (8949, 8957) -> 0.33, 0.23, -0.10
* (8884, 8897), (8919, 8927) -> -0.29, -0.26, 0.03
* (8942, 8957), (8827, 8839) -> 0.36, 0.01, -0.35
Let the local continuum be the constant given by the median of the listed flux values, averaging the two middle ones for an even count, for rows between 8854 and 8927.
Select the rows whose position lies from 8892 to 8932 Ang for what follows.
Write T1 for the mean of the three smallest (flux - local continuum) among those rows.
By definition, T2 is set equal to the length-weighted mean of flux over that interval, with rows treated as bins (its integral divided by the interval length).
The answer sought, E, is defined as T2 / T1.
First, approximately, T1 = -0.23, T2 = 9.65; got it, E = -43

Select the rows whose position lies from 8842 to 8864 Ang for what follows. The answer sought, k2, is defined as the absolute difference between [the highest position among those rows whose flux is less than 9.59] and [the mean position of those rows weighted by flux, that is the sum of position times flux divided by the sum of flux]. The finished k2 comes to 10.1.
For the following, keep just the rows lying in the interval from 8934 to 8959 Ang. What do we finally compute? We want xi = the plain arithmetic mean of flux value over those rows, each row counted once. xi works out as 9.6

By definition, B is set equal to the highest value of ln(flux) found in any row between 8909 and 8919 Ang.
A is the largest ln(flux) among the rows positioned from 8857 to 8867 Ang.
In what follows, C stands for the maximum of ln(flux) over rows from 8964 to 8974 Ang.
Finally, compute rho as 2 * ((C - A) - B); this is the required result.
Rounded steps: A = 2.26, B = 2.25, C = 2.26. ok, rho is -4.50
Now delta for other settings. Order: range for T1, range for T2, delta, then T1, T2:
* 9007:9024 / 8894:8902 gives 19.0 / 9.16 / 9.84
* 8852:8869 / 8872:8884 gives 19.3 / 9.61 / 9.68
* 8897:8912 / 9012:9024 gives 19.0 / 9.83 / 9.16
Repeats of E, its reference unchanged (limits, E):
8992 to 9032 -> -18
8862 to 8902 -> -68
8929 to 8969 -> -45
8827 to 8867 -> -69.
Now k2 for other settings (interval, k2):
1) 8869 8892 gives 2.6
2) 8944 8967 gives 7.5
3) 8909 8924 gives 3.7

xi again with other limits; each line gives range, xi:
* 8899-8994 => 9.6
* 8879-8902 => 9.9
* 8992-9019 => 9.4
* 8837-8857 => 9.9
